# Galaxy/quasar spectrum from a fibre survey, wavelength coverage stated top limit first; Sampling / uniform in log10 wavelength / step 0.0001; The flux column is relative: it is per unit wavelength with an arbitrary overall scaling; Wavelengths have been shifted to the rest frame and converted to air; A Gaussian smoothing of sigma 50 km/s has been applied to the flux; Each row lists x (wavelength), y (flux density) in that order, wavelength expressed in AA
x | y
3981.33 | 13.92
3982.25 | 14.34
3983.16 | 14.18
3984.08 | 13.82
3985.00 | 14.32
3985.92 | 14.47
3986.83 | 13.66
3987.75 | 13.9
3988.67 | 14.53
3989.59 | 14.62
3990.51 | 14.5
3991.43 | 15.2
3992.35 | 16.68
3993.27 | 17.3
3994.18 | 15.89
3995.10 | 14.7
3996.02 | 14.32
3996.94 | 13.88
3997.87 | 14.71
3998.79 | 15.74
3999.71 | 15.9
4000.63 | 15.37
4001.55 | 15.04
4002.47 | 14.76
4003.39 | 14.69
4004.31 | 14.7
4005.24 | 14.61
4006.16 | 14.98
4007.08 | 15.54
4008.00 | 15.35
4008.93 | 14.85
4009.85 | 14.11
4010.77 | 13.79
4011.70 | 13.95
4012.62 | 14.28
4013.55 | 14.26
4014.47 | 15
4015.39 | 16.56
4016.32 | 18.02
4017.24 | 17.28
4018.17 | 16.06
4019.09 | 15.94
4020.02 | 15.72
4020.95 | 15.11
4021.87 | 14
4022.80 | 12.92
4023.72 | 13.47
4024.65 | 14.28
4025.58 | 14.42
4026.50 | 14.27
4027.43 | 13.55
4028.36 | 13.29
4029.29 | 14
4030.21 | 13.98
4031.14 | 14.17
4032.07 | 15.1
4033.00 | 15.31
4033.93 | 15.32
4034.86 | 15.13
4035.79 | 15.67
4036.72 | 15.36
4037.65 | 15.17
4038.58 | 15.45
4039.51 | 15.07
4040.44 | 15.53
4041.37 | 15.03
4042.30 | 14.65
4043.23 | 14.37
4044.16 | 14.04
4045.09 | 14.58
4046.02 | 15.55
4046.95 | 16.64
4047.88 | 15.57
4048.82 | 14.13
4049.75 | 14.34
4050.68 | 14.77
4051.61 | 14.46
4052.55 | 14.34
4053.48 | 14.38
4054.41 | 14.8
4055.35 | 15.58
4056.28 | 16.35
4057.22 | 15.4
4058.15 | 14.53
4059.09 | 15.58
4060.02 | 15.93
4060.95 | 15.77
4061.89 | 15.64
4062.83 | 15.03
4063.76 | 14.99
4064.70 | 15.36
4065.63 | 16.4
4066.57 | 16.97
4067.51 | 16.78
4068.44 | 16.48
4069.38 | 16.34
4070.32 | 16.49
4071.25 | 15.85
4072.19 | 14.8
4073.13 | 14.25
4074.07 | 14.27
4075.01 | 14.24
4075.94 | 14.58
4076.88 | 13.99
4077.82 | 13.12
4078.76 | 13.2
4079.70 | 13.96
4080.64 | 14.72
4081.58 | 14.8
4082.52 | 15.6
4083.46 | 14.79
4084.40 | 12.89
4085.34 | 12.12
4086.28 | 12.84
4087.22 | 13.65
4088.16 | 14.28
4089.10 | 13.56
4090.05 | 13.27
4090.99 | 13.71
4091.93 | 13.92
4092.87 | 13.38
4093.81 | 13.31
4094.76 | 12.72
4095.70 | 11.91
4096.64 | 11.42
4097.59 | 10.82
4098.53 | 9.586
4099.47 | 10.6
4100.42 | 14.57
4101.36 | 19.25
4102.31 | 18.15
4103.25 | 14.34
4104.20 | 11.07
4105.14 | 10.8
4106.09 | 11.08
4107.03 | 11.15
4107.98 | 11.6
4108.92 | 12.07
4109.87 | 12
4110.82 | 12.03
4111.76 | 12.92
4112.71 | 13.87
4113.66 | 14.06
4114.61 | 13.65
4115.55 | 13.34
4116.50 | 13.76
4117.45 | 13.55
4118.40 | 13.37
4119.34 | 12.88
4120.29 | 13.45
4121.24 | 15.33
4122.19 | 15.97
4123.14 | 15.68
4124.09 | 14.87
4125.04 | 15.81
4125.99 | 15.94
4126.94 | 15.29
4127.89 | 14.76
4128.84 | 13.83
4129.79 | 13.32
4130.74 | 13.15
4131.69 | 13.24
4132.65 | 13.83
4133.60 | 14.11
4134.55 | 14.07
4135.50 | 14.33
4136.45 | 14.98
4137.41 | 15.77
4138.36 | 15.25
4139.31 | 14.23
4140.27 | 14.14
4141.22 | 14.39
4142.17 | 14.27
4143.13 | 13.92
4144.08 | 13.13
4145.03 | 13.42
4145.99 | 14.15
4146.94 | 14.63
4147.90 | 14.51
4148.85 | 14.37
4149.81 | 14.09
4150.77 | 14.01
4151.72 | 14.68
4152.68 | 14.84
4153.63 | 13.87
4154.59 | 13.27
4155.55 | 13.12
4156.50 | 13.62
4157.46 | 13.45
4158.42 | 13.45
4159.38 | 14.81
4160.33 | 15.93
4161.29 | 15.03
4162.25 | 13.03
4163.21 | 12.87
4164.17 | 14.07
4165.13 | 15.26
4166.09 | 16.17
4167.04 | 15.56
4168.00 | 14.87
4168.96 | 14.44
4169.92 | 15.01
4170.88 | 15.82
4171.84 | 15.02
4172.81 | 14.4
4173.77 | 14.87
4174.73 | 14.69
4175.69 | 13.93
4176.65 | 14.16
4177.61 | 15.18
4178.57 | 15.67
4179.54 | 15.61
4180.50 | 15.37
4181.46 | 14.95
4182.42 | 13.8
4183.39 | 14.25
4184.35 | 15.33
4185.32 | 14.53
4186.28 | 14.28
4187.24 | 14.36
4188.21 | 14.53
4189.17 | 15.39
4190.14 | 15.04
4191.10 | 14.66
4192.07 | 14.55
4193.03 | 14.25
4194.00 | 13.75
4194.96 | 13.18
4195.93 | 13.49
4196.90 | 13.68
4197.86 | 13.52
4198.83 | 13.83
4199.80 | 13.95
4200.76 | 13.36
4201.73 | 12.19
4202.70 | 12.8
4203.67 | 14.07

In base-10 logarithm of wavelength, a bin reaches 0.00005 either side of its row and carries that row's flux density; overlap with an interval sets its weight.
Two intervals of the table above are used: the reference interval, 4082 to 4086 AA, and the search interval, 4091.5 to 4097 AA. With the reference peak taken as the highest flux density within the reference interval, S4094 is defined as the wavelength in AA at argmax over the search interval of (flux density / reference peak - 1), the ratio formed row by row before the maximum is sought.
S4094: 4091.93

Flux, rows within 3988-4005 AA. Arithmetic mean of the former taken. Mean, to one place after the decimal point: 15.1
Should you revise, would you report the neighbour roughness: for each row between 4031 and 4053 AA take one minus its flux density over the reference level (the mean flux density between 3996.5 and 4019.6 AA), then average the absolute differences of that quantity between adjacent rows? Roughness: 0.0320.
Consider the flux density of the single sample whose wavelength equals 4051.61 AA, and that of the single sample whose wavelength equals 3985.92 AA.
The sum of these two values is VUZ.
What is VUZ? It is 28.9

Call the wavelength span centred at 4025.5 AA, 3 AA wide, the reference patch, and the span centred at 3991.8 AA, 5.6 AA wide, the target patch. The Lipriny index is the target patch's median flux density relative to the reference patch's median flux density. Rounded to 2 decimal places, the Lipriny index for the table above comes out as 1.09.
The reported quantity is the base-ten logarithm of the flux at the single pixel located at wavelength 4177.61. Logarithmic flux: 1.18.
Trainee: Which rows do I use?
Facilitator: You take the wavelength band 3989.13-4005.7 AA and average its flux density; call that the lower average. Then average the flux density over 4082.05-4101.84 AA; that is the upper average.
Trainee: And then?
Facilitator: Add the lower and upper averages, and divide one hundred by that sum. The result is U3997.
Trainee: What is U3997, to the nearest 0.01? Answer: 3.52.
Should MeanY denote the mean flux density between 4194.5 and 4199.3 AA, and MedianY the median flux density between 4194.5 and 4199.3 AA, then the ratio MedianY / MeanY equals 1.00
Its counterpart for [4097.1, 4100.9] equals 0.94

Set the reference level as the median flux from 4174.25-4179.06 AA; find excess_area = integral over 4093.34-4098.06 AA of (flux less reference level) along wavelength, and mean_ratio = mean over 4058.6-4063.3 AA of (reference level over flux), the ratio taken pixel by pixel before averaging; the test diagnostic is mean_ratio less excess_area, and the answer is 13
